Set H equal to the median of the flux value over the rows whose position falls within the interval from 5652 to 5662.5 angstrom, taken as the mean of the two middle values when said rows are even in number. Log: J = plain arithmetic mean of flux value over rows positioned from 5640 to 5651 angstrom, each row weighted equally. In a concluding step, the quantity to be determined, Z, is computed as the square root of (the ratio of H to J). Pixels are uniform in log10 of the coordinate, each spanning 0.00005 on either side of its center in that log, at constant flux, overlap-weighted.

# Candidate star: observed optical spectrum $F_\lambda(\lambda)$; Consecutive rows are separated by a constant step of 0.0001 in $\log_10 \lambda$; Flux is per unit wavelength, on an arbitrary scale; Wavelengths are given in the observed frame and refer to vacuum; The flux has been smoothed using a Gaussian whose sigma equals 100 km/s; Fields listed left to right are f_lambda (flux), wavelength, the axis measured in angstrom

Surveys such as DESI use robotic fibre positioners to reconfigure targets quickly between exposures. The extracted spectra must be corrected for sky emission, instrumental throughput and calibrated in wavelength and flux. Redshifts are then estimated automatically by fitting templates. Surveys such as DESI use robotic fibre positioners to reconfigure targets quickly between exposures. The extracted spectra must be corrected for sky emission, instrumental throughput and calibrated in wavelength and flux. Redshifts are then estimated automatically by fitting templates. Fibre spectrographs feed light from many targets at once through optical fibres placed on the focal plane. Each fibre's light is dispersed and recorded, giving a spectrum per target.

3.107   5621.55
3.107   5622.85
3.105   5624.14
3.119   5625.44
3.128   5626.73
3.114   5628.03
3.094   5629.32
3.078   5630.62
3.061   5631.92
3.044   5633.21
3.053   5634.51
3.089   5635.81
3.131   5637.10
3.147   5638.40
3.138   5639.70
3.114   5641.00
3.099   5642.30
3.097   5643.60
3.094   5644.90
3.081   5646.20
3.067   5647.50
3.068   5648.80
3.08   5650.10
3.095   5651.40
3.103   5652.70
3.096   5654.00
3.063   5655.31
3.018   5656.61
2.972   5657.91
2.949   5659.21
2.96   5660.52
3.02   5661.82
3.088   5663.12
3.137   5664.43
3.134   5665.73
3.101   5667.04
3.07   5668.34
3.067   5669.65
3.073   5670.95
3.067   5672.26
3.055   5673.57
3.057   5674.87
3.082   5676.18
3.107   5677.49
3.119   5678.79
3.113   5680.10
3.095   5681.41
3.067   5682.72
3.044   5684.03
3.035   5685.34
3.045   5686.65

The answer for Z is 0.99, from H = 3.02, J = 3.09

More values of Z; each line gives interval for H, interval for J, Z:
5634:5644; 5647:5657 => 1.01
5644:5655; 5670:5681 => 1.00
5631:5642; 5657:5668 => 1.01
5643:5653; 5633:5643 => 1.00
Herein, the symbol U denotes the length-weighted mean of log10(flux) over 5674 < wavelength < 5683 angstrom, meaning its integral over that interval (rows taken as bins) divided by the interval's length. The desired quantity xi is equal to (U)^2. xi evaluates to 0.240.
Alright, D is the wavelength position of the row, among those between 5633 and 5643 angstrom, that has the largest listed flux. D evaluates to 5638.40 angstrom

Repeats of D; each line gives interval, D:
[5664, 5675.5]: 5664.43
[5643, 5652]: 5643.60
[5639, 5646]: 5639.70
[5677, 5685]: 5678.79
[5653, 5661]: 5654.00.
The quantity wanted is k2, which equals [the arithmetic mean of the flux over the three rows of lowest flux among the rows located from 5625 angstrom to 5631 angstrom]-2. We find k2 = 1.10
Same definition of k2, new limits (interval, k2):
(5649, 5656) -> 1.08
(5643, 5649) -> 1.07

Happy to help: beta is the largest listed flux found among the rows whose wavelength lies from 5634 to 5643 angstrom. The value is 3.147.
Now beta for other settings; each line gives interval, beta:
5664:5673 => 3.137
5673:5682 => 3.119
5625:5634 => 3.128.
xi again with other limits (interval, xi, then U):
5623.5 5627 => 0.244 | 0.494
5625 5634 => 0.240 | 0.490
